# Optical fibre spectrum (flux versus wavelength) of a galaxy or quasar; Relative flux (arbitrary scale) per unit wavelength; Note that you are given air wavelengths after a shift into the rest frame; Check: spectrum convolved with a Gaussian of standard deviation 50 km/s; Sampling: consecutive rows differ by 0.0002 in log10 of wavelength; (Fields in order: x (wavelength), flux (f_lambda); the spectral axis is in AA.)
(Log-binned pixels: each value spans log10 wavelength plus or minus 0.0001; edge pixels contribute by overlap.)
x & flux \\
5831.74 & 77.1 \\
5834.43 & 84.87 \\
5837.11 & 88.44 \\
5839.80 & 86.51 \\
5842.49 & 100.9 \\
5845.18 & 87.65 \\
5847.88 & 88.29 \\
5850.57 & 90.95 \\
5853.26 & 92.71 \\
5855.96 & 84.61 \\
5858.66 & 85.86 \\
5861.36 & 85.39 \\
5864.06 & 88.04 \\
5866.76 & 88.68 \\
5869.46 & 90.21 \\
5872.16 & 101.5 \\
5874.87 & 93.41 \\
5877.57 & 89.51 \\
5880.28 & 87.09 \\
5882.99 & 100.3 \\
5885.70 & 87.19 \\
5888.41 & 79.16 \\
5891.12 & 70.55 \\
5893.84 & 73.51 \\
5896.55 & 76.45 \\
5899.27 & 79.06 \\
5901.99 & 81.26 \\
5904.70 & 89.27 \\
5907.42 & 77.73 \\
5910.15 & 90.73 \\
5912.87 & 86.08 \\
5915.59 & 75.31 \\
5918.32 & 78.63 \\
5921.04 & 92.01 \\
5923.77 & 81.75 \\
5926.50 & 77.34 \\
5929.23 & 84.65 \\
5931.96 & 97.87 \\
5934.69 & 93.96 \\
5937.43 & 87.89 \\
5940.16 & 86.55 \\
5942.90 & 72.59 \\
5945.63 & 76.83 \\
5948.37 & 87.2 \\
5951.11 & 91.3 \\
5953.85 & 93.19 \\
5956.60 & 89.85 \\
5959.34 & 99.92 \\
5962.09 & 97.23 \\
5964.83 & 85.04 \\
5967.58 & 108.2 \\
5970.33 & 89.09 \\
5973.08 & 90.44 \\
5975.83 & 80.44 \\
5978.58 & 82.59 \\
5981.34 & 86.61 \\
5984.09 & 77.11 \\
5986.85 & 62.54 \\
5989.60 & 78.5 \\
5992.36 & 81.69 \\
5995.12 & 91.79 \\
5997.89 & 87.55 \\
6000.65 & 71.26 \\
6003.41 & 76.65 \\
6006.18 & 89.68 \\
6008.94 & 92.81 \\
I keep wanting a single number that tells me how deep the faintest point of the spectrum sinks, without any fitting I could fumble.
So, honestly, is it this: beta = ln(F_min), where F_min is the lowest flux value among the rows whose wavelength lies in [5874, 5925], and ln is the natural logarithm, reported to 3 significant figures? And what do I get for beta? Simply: 4.26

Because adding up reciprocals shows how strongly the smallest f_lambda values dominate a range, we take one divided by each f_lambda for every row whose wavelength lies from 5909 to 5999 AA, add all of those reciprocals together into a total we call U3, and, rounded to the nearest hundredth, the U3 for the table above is 0.39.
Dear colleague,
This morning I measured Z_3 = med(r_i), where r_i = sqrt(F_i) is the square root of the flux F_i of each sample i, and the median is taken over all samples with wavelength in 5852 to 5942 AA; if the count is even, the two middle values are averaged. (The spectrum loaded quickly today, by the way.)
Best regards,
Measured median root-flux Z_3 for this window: 9.30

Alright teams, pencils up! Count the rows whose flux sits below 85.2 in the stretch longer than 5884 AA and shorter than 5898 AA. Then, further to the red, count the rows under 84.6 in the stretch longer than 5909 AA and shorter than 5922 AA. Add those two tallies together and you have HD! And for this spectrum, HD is 6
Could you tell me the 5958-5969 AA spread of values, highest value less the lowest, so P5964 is 23.2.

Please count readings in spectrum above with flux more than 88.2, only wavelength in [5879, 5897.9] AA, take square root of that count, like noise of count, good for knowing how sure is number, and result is 1.0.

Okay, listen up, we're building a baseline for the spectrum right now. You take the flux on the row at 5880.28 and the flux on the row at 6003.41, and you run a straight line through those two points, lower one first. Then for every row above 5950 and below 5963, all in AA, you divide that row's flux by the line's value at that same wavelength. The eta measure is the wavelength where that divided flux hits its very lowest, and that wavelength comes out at 5956.60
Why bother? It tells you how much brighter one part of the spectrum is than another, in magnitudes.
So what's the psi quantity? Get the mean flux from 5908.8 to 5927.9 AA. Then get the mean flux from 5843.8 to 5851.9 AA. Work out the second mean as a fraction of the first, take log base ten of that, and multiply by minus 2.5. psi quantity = -0.074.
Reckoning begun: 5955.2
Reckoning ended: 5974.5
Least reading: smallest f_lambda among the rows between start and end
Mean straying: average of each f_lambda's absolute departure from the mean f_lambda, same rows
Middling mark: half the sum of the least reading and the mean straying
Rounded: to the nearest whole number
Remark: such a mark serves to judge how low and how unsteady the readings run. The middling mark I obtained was 46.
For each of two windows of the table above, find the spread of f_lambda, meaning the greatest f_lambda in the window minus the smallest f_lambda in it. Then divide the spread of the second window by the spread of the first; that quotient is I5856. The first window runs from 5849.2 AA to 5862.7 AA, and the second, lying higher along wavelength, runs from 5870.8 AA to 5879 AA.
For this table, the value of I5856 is 1.5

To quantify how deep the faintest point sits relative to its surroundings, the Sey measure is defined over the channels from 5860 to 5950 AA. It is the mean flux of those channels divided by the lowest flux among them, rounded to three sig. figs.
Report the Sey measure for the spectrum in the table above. 1.21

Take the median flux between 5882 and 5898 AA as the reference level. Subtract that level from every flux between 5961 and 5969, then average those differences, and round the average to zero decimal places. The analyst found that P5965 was 19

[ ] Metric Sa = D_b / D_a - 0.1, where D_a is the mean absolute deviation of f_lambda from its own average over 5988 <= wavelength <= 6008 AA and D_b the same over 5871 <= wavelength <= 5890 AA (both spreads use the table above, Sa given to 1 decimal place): 0.9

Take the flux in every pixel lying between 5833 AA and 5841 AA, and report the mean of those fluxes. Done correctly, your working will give 87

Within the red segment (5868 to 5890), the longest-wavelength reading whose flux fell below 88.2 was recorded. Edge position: 5888.41 AA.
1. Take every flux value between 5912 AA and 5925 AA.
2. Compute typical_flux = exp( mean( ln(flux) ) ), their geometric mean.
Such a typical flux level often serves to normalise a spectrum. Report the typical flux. 83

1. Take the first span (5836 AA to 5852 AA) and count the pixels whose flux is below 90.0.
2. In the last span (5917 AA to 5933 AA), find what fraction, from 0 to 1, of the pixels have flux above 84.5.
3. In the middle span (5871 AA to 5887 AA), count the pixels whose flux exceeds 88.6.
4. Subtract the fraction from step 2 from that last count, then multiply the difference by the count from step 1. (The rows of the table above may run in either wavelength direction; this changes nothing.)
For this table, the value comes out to 14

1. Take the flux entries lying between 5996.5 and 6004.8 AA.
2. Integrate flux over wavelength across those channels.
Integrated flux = 651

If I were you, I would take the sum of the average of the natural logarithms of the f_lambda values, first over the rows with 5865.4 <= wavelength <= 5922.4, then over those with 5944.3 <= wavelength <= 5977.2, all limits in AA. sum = 8.94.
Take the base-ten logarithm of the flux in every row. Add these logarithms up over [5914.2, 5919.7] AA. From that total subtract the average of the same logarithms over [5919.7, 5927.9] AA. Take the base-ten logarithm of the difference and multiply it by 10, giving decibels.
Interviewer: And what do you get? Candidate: 2.7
